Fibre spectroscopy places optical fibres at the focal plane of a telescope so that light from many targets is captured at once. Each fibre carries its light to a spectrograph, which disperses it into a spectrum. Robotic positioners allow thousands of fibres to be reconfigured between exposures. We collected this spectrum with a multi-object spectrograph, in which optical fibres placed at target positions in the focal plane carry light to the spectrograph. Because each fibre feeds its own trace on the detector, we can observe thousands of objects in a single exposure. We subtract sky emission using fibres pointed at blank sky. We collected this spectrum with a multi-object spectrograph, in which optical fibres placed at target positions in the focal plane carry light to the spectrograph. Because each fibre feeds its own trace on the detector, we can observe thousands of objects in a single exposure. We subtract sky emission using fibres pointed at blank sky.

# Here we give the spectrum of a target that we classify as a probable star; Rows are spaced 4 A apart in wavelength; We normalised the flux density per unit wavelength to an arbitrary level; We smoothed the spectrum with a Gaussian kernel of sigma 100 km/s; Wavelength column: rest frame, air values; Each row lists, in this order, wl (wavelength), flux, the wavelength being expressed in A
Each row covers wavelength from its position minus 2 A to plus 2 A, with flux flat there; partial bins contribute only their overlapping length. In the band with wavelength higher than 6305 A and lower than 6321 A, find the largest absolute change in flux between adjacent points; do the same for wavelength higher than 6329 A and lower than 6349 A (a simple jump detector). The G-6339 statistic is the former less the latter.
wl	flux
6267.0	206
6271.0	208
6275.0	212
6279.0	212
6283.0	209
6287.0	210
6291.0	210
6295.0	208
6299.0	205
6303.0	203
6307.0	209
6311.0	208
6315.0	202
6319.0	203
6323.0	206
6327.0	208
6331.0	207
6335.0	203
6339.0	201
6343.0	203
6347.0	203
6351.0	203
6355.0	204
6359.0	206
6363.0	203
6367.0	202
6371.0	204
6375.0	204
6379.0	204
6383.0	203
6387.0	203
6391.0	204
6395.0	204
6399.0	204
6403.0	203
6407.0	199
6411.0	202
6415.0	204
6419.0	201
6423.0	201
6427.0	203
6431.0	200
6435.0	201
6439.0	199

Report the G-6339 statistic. 2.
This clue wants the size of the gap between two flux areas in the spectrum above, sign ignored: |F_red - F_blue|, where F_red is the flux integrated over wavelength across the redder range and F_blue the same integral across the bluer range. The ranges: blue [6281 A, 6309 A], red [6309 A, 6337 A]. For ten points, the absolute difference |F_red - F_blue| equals 68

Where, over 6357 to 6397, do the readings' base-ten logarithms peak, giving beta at 6359.0 A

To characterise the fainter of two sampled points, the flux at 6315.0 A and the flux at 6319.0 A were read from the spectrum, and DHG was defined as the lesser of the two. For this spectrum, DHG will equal 202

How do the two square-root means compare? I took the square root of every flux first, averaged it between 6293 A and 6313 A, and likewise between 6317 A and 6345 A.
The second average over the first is 0.995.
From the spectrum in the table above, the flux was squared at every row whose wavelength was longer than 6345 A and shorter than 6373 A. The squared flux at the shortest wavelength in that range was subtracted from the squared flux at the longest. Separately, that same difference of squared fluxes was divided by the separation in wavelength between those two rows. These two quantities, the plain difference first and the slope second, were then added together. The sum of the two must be 424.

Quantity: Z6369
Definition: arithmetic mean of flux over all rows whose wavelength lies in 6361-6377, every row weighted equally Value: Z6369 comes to 203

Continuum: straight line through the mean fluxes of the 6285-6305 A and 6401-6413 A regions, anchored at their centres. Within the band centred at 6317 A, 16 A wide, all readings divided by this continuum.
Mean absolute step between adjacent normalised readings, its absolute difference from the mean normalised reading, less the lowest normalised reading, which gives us -0.0027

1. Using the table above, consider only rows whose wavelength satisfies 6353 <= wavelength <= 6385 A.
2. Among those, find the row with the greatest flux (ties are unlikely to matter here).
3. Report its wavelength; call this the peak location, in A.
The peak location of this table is 6359.0 A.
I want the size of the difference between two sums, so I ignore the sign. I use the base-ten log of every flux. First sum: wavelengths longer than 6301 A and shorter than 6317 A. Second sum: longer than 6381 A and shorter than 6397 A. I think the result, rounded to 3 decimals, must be 0.017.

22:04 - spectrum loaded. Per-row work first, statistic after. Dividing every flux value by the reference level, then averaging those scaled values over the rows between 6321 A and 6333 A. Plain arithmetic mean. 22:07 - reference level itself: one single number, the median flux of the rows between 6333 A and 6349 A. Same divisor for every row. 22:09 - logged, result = 1.02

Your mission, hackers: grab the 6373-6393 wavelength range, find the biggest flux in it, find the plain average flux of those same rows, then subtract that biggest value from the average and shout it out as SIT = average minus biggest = -0.4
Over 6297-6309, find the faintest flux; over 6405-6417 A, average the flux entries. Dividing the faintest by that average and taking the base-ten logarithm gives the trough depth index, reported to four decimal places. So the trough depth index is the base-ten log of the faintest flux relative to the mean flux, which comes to 0.0029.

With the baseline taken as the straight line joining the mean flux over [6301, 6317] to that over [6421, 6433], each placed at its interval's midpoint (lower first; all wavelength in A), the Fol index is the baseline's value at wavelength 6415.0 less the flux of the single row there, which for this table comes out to -2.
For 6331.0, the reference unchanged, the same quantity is -2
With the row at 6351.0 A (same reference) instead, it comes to 1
